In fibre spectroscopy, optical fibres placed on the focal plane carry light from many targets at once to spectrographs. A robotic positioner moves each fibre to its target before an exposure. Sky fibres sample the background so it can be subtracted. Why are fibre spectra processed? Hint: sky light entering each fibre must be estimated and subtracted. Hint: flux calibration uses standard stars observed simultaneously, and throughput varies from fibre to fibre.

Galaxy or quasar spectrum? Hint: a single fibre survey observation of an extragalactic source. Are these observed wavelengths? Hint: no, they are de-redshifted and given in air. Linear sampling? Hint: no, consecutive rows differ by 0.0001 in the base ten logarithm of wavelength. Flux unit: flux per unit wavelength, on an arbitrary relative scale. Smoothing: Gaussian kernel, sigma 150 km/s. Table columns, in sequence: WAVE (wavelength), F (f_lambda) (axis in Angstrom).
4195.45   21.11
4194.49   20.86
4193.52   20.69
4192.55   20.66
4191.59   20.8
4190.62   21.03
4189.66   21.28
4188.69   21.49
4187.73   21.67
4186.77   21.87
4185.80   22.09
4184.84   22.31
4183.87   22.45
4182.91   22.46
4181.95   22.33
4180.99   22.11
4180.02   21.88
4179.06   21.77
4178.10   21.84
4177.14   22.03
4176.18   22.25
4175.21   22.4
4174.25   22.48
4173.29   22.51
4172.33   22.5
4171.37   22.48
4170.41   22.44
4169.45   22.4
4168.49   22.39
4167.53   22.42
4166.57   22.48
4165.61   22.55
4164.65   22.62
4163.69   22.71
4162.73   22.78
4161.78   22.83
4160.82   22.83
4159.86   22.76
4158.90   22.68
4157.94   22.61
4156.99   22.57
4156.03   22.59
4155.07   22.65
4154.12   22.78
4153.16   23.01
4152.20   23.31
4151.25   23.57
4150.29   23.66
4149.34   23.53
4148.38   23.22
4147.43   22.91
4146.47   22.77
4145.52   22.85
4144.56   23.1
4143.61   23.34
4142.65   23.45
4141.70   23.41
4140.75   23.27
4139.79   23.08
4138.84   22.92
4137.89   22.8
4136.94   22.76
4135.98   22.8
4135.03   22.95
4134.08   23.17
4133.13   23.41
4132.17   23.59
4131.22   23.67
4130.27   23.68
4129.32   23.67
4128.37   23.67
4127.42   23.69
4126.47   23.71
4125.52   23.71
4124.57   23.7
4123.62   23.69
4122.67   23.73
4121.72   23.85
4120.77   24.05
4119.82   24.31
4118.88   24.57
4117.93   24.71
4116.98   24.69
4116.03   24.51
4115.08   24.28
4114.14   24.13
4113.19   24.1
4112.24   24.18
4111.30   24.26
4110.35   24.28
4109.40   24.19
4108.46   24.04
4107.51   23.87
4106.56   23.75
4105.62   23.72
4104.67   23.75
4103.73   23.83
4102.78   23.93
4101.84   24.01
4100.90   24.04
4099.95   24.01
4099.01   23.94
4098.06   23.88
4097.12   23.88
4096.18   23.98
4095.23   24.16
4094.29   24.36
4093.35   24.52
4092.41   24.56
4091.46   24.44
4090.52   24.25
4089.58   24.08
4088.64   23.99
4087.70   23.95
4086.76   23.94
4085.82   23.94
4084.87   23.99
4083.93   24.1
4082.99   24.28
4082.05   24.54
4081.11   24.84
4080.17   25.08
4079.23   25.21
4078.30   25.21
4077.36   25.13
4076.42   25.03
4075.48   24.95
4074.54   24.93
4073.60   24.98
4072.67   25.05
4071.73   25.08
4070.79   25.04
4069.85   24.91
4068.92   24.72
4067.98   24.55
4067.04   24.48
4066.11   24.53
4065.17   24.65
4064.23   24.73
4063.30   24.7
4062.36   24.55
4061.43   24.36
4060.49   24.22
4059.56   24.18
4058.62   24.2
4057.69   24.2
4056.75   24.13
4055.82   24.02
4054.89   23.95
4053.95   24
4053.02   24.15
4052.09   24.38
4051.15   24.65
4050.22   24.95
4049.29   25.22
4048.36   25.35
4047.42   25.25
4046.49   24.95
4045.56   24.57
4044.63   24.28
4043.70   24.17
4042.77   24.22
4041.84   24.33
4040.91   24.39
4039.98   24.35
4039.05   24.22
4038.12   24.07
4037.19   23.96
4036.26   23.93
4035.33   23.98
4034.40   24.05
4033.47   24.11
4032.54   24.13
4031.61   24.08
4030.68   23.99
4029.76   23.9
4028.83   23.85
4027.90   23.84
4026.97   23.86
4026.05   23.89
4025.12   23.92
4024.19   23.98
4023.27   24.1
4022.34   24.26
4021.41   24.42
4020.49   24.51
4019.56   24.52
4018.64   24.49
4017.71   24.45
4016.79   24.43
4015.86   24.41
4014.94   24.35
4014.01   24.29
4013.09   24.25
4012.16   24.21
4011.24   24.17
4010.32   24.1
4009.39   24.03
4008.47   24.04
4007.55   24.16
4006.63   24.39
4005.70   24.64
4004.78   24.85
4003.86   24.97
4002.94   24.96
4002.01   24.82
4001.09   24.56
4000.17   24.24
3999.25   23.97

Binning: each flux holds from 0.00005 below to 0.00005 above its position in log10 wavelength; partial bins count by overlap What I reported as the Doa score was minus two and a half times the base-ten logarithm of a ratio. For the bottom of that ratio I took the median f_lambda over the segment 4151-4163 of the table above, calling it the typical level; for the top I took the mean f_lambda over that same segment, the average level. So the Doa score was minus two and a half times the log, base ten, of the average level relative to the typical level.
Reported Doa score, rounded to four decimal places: -0.0030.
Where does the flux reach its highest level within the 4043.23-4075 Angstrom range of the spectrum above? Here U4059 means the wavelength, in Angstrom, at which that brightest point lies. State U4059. 4048.36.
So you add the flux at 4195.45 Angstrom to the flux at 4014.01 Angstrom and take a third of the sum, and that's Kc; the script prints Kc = 15.1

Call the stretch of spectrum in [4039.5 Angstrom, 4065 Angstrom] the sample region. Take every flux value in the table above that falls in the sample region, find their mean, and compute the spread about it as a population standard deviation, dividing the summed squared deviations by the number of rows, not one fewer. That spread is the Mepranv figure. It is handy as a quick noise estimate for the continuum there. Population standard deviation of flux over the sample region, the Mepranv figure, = 0.39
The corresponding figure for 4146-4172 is 0.36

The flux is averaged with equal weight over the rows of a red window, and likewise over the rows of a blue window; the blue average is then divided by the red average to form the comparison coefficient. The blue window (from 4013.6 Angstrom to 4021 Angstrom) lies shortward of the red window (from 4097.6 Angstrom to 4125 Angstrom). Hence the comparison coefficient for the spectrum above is 1.02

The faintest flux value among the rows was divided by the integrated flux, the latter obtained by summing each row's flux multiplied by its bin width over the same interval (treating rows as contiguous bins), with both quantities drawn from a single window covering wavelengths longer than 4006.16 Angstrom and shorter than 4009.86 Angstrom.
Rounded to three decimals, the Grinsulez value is 0.269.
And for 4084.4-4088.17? 0.266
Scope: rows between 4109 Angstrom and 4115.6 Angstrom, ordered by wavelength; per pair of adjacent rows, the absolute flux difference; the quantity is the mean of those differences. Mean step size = 0.075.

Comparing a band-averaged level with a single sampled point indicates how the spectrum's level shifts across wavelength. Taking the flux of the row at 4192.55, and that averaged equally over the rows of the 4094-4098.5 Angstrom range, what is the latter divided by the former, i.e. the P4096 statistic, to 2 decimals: 1.16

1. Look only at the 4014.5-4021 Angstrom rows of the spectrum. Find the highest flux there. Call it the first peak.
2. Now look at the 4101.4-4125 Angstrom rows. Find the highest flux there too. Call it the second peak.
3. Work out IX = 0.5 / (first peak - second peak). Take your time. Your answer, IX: -2.6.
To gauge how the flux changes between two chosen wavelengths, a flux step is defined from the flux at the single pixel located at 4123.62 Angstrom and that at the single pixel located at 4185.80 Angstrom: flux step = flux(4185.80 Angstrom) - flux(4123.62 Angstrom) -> -1.6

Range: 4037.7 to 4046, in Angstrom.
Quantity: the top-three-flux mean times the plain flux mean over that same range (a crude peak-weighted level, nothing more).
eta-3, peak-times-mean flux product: 594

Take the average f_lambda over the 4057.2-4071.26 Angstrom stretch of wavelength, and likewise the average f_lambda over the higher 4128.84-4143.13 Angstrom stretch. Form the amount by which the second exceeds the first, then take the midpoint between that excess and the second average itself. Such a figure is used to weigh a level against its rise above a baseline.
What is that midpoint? 11.0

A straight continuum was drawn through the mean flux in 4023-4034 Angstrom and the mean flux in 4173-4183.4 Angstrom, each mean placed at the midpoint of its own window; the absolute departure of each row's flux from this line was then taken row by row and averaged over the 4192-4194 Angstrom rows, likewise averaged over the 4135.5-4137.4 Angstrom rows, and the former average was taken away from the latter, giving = -1.2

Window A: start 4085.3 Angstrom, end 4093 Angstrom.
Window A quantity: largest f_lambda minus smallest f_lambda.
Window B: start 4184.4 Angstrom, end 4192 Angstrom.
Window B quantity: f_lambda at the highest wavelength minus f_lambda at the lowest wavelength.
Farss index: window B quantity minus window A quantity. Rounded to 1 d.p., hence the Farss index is -2.1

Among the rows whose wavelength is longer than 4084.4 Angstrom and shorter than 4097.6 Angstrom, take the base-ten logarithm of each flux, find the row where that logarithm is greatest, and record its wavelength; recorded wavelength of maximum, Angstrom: 4092.41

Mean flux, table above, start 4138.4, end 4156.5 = 23.1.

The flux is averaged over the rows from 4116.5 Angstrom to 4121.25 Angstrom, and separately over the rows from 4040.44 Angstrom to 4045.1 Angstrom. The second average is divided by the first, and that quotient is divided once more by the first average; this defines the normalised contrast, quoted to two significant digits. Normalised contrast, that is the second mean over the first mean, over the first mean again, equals 0.041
